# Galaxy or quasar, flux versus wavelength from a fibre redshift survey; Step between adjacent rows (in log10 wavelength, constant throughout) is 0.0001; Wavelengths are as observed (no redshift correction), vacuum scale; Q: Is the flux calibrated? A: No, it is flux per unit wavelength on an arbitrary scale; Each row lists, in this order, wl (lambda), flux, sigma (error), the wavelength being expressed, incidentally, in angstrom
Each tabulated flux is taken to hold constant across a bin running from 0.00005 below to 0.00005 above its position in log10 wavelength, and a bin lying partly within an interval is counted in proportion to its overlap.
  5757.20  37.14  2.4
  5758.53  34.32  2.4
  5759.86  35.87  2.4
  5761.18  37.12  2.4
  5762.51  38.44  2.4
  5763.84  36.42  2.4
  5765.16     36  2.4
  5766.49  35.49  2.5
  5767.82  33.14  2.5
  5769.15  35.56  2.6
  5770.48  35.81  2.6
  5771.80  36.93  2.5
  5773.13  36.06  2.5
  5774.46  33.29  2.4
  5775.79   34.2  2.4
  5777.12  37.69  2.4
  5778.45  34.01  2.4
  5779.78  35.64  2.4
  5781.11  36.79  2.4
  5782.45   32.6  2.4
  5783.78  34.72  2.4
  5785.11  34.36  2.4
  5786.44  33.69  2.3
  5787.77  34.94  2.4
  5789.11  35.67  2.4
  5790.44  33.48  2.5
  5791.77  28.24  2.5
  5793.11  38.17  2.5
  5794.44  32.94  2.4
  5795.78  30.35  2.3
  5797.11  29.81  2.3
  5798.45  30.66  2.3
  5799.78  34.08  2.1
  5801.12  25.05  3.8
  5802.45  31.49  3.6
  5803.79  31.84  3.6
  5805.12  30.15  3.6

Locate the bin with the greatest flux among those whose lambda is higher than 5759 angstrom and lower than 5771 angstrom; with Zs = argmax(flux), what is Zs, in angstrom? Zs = 5762.51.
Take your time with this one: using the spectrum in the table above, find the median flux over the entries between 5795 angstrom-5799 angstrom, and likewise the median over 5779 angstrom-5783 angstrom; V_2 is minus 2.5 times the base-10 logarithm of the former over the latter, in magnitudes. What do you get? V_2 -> 0.174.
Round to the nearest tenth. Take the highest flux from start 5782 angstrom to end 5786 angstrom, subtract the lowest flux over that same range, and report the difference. 2.1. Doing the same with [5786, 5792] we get 7.4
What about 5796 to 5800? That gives 4.3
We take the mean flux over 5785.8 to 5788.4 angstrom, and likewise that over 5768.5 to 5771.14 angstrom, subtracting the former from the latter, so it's 1.4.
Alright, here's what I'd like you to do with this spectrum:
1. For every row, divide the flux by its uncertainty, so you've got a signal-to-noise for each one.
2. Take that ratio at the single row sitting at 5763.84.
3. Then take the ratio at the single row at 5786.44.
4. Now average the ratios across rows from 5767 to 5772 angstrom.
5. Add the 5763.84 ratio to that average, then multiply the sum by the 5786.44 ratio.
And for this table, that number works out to 425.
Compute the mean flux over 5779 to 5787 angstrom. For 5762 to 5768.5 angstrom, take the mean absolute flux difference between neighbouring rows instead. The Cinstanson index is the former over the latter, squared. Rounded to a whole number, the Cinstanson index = 683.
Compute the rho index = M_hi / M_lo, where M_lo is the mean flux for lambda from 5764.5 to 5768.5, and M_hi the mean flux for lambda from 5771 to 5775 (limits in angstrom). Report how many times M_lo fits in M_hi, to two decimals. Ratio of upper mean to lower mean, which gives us 1.02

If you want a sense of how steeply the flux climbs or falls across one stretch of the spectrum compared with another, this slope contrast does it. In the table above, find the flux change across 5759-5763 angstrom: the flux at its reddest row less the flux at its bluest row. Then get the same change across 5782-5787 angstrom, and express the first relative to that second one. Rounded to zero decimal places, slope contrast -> 2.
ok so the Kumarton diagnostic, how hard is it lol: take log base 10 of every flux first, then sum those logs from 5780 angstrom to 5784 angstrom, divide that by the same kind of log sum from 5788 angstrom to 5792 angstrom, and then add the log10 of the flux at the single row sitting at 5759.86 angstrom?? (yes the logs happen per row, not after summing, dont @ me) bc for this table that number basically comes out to 2.575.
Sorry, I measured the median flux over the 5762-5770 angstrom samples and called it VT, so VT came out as 35.8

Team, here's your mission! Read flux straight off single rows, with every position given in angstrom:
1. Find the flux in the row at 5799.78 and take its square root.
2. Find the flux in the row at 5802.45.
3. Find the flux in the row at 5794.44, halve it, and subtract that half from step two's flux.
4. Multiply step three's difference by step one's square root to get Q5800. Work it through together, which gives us 88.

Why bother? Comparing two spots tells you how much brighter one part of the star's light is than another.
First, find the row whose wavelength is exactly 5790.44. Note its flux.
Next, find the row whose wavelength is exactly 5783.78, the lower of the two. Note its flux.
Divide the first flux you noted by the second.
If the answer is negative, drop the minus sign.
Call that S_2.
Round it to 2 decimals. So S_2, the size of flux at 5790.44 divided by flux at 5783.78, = 0.96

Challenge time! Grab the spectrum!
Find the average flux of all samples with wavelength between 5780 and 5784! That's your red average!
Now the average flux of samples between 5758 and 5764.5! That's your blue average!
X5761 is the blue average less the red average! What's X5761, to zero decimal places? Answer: 2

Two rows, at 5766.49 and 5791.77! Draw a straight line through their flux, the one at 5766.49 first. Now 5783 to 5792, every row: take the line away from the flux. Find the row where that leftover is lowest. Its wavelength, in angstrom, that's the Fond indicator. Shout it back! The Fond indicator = 5791.77 angstrom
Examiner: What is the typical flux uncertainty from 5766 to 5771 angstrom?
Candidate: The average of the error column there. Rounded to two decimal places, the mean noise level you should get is 2.55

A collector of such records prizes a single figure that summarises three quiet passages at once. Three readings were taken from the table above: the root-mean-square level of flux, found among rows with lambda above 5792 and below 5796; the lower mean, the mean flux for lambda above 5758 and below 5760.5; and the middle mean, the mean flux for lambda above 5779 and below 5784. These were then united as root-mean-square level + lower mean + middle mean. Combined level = 104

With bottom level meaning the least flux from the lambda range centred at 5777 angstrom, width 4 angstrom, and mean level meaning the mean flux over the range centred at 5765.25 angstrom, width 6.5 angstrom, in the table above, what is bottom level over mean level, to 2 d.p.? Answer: 0.95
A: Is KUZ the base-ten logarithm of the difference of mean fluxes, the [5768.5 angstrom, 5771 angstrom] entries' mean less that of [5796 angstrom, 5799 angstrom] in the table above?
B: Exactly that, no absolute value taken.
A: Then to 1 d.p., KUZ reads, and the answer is 0.7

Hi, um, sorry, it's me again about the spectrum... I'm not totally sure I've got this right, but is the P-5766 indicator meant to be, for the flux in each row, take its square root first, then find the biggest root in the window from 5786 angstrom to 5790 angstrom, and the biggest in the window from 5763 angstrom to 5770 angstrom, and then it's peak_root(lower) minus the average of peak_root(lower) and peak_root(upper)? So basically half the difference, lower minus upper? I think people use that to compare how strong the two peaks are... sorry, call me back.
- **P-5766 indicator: 0.031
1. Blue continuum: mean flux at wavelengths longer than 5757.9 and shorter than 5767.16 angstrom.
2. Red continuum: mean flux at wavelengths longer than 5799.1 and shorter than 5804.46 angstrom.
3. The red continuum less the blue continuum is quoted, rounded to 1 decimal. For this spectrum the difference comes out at -5.6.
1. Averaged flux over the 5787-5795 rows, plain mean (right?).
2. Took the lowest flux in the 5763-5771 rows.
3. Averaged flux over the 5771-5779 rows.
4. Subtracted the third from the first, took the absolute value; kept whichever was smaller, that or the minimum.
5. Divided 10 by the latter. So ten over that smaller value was 7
